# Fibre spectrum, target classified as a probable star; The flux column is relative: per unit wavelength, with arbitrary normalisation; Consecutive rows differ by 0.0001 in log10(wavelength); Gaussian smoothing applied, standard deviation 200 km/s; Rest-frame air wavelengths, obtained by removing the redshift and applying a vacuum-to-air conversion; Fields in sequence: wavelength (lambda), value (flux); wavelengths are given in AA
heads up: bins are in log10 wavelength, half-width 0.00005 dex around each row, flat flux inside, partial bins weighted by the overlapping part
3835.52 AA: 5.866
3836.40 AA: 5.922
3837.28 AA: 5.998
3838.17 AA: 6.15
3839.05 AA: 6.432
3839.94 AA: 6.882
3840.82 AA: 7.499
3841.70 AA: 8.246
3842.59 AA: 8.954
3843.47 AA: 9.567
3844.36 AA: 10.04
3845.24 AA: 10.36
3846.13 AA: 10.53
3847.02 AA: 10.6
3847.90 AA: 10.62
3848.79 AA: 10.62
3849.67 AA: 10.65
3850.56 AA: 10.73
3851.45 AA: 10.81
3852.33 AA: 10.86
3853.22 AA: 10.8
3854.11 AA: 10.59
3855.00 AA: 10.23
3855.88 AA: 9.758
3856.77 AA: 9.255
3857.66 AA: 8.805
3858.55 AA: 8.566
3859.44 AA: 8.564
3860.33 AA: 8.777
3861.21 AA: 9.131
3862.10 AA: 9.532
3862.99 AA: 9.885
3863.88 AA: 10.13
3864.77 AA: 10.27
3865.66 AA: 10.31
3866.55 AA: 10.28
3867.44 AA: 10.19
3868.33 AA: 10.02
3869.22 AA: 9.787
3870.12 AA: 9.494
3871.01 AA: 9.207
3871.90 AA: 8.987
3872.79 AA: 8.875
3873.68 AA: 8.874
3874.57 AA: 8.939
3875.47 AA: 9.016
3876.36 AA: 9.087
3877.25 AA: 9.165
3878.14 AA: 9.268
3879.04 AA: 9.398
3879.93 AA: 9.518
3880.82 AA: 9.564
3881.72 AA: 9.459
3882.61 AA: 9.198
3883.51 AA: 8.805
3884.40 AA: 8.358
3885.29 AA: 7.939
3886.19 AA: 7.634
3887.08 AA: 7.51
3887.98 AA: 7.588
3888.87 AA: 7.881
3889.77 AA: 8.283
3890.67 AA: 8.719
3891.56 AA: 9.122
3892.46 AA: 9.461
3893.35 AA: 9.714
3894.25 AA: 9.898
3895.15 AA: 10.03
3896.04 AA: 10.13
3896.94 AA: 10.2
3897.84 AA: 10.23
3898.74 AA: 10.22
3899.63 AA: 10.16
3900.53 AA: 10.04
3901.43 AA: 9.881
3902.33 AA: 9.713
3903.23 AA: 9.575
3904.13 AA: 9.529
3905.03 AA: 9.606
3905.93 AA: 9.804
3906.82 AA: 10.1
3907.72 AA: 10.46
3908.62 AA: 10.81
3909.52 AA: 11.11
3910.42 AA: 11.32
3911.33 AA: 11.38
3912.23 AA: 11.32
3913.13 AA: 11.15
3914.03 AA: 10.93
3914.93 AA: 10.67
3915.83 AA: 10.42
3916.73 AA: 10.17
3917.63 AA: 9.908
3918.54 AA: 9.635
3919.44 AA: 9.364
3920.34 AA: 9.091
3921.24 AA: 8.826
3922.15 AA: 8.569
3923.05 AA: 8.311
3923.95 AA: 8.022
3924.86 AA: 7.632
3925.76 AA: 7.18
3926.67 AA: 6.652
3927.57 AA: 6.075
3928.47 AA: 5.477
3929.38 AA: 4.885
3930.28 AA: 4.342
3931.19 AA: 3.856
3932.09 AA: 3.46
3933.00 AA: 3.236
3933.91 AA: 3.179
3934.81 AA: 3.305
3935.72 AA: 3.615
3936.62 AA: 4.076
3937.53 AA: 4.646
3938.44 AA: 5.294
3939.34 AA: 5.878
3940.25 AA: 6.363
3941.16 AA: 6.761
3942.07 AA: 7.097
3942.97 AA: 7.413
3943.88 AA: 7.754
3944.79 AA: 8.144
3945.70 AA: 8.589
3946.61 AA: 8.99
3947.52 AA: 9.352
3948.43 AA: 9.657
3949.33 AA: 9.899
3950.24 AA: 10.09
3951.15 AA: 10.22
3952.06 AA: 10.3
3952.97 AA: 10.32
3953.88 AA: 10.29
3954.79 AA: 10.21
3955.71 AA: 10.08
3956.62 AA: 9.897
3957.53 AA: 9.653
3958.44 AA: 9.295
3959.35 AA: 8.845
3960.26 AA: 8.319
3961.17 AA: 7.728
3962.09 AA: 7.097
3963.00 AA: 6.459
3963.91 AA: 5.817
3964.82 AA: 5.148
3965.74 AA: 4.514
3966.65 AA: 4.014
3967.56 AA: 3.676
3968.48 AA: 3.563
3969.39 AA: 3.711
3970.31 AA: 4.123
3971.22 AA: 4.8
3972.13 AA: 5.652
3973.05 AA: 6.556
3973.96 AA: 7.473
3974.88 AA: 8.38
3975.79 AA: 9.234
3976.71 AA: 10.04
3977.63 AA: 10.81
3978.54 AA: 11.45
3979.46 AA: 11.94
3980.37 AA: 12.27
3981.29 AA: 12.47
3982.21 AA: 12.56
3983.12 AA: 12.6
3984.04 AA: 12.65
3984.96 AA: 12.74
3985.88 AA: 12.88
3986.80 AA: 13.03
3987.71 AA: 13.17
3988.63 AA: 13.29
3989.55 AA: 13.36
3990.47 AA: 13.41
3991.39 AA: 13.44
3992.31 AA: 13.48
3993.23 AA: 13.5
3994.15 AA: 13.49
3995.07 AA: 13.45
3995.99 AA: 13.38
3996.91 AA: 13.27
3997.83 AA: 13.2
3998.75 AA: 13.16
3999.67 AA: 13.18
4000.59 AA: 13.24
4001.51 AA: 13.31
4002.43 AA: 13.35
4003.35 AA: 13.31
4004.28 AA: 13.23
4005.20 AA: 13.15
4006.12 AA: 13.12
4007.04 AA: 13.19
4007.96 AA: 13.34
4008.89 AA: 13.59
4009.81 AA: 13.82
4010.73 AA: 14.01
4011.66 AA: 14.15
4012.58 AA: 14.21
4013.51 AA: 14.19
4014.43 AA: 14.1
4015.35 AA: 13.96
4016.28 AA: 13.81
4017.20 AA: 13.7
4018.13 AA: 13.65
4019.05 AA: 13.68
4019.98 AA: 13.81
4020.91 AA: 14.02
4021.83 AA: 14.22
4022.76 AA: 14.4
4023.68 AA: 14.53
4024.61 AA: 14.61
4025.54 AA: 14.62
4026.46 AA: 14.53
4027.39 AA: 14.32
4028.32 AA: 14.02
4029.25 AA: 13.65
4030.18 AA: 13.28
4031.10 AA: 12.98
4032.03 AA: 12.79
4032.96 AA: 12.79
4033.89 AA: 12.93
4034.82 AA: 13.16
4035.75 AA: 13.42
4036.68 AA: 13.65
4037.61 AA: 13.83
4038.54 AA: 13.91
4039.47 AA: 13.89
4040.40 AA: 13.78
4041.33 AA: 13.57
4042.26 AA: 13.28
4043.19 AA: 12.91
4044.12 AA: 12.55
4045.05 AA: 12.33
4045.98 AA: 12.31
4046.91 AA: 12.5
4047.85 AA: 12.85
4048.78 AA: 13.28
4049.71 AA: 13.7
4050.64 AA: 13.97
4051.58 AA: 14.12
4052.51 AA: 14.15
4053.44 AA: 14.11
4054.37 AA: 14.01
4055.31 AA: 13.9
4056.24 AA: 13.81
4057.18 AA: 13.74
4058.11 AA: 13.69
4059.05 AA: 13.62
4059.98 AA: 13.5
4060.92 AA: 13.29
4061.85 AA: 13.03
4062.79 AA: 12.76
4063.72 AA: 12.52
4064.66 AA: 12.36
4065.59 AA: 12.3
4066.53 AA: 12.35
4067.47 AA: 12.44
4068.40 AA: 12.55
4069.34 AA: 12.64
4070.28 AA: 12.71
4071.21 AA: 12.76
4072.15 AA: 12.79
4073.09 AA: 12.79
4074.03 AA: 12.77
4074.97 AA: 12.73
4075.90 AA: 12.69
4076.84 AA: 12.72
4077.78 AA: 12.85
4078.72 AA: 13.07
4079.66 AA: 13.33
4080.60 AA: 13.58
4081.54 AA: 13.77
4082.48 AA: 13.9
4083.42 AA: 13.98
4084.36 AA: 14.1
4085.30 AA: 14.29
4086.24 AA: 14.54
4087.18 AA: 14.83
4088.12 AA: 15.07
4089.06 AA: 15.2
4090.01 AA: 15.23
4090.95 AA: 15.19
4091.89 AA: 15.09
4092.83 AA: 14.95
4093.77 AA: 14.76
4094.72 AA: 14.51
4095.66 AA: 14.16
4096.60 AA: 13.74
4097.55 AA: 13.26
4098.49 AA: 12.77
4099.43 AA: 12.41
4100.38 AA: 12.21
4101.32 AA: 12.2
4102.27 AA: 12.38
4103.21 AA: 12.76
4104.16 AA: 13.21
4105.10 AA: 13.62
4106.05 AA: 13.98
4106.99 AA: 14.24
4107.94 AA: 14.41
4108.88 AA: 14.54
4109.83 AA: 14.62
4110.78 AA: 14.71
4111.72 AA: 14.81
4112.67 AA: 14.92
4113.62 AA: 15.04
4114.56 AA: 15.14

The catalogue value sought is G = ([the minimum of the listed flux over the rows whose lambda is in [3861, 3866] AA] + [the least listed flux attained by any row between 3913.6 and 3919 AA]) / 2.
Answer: 9.4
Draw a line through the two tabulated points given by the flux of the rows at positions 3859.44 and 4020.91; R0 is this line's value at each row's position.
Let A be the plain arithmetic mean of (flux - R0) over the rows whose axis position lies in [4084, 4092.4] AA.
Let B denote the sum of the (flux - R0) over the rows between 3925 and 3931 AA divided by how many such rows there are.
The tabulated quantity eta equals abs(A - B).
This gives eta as 3.7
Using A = -1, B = -5.1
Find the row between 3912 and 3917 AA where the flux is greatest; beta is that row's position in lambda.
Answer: 3912.23 AA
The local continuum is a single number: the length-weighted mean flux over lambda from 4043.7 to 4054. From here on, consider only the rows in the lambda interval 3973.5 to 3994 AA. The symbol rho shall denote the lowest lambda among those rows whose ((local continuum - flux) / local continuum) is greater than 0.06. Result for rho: 3973.96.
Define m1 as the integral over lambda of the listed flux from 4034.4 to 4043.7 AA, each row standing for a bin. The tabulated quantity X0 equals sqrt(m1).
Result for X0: 11.2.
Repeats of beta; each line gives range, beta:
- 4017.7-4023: 4022.76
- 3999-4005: 4002.43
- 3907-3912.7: 3911.33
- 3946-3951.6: 3951.15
